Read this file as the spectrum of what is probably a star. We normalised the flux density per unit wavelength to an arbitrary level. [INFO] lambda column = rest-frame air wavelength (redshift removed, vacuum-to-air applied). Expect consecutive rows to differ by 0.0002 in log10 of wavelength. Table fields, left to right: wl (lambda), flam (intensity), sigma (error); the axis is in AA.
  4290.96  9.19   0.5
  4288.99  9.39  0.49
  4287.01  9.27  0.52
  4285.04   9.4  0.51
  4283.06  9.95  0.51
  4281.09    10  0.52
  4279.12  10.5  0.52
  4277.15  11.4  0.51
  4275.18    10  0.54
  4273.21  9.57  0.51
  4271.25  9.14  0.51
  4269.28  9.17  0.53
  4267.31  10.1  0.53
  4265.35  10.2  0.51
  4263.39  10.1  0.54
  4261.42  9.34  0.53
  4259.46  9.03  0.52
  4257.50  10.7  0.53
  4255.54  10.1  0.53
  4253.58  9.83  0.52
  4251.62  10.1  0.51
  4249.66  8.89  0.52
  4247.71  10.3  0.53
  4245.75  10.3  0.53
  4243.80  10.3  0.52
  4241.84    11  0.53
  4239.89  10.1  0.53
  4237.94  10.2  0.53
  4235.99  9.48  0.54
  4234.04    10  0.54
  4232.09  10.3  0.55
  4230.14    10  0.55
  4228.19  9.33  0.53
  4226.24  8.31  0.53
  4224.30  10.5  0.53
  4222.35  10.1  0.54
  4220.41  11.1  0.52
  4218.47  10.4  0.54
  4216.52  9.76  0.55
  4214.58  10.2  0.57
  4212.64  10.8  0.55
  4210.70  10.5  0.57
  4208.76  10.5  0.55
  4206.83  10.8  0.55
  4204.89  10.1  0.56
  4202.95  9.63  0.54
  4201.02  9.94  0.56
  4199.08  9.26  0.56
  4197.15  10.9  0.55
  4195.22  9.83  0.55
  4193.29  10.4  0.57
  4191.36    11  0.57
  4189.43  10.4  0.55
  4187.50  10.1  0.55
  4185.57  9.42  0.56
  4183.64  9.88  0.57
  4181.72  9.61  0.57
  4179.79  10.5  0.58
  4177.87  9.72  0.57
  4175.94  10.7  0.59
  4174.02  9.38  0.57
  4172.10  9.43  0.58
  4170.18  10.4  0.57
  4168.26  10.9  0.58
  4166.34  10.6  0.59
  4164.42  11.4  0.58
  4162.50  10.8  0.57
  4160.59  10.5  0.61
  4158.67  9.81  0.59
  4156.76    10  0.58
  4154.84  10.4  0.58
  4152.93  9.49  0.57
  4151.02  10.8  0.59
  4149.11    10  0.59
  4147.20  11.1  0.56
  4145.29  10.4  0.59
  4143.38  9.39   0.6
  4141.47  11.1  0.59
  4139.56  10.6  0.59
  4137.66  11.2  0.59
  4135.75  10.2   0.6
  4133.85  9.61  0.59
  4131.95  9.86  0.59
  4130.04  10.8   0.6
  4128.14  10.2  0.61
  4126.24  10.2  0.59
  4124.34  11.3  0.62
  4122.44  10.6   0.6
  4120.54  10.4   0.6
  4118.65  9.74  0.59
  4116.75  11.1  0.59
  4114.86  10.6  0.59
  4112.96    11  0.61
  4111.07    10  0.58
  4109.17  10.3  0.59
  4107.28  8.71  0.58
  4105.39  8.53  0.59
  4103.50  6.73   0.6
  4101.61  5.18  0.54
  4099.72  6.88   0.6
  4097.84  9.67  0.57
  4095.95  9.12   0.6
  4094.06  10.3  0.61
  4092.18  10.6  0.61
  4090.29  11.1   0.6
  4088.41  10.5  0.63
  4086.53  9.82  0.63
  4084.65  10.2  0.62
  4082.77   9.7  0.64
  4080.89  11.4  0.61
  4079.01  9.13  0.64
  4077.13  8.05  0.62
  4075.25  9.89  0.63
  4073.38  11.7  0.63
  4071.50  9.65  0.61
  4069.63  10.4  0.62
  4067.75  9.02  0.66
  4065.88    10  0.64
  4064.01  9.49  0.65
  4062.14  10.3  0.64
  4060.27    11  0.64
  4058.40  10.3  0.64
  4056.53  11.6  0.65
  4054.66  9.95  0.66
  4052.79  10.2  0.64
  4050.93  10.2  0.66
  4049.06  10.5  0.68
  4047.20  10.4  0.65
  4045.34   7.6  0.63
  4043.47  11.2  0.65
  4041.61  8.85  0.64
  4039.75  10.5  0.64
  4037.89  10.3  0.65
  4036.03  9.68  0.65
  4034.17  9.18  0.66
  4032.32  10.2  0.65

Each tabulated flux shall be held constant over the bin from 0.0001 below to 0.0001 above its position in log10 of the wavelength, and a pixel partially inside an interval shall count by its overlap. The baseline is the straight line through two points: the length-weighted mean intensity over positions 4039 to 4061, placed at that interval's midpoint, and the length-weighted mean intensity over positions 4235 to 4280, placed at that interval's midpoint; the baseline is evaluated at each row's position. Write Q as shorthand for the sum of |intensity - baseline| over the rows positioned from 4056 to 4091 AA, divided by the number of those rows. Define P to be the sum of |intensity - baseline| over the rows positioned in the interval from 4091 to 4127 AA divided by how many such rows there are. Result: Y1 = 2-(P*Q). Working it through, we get 1.18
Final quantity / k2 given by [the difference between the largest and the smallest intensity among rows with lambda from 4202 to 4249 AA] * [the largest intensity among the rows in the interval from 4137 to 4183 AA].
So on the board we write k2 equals 32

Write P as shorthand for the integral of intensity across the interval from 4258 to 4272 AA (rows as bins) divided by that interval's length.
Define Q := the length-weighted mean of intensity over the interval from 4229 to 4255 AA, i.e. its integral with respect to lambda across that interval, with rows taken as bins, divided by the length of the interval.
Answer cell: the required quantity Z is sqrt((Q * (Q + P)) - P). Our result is 13.7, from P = 9.6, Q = 10.1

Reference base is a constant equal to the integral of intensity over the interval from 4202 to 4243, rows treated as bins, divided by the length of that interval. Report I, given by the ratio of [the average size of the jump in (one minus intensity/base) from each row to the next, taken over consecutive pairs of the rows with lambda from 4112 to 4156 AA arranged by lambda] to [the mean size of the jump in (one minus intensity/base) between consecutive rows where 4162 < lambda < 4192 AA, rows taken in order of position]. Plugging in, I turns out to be 1.22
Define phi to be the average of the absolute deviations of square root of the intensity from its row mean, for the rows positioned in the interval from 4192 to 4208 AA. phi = 0.070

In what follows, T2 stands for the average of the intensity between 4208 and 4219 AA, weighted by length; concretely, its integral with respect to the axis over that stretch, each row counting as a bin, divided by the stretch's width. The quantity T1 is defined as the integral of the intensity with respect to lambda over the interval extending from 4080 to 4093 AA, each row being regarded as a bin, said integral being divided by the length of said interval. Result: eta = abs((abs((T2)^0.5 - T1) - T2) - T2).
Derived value 13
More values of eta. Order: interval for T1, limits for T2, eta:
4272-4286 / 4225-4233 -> 12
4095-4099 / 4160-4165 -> 16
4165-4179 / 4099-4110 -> 8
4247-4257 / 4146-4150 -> 14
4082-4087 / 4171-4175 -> 12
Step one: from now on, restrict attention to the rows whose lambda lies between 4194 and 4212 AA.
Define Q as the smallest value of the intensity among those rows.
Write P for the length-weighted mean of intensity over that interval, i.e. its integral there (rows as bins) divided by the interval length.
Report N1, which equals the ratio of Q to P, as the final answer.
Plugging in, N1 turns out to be 0.91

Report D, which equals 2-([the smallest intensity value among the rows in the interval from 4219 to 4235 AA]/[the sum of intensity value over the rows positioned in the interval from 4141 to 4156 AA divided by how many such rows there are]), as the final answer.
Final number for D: 1.20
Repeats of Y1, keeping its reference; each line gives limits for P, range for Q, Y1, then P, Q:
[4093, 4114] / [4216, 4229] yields 0.94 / 1.59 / 0.67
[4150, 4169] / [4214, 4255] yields 1.75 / 0.58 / 0.44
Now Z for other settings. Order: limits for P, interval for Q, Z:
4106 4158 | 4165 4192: 14.1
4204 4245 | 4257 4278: 13.7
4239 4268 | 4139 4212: 14.1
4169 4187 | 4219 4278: 13.7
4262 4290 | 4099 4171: 13.8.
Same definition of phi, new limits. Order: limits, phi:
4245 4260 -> 0.079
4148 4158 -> 0.058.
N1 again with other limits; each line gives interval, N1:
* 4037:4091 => 0.75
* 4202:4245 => 0.82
